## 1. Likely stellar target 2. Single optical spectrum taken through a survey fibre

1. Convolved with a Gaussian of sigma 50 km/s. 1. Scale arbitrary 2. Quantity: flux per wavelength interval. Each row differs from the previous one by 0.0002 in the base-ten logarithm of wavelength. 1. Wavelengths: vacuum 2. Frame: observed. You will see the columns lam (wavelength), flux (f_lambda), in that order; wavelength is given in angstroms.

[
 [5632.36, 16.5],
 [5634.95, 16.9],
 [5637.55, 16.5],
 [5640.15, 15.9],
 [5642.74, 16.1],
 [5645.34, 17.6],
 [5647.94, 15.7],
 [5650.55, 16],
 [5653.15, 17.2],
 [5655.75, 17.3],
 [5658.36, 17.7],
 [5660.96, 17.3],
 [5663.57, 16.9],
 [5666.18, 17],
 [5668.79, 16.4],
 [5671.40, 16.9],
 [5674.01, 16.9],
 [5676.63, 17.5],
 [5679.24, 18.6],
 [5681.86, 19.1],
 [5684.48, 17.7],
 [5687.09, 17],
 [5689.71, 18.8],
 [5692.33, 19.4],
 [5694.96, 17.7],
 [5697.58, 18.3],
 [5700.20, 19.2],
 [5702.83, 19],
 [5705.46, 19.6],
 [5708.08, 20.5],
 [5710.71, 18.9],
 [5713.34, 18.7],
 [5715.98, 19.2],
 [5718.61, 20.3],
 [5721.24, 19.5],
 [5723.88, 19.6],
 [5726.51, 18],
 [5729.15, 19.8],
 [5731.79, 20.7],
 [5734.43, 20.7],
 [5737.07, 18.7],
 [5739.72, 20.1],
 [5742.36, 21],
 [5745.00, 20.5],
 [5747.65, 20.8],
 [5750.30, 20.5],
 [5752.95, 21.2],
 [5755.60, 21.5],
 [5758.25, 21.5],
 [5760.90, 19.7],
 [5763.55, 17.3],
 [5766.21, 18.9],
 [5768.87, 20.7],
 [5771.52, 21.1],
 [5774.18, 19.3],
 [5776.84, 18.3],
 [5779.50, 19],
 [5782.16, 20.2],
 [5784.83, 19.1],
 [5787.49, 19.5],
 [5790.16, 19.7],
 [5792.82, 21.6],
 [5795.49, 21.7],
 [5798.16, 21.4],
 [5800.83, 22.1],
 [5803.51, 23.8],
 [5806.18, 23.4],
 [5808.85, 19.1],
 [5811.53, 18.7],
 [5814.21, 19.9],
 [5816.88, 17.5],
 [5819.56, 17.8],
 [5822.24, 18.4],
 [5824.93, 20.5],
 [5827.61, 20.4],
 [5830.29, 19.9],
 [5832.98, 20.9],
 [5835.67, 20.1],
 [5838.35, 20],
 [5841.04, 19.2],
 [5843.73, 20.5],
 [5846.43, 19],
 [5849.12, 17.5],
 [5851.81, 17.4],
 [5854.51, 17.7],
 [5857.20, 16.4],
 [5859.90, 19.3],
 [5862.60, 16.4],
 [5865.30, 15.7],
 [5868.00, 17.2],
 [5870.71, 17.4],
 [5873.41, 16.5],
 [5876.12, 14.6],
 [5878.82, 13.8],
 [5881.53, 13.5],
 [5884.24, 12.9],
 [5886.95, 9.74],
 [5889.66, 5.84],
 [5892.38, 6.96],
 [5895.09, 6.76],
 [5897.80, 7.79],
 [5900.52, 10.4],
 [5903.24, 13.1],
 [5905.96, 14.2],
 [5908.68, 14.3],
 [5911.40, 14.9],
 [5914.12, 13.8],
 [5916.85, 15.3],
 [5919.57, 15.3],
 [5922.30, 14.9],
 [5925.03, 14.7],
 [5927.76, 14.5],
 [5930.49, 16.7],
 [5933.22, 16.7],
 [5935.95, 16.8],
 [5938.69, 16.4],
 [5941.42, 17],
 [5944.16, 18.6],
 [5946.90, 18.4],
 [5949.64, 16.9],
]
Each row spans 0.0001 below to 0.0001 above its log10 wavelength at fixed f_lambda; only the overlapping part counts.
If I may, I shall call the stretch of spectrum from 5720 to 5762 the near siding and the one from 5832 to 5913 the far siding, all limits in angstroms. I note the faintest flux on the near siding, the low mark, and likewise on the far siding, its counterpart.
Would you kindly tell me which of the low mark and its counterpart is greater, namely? 18.0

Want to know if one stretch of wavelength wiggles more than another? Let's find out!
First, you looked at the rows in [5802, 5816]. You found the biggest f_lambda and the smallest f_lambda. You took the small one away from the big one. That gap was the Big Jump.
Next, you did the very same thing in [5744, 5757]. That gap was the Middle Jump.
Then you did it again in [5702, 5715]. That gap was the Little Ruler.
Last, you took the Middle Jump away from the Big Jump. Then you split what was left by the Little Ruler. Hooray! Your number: 2.3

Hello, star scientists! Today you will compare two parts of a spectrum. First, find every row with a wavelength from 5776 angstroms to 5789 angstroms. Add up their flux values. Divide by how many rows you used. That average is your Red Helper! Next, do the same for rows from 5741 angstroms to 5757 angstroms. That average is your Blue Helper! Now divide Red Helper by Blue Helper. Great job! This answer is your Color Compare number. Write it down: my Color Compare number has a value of 0.92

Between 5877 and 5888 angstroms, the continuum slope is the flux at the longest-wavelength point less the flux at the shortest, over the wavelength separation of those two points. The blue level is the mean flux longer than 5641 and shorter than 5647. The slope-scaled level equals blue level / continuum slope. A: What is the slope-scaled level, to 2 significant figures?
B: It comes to -34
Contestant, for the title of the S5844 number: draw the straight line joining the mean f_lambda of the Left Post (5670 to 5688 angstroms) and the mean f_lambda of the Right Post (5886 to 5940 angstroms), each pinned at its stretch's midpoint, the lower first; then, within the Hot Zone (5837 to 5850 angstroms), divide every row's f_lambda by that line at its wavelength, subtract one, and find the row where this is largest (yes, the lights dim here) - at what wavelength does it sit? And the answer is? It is 5843.73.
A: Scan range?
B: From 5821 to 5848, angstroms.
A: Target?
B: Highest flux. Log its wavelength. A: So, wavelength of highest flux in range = 5832.98 angstroms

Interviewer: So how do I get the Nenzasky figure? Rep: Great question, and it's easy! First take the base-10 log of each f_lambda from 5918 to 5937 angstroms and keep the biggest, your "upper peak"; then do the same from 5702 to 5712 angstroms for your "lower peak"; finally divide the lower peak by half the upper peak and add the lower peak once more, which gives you 3.45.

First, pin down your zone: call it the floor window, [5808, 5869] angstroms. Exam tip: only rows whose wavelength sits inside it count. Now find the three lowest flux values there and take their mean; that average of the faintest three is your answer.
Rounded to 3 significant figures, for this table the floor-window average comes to 16.2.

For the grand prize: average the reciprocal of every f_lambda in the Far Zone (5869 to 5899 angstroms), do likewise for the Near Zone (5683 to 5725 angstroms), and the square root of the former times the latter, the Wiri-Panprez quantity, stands 0.073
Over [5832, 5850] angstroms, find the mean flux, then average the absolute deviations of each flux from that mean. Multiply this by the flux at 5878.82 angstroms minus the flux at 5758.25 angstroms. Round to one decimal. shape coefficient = -6.8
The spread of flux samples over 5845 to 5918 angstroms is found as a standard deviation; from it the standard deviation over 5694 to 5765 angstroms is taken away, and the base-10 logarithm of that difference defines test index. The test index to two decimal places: 0.42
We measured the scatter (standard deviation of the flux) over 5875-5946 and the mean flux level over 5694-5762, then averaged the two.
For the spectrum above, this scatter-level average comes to 11.6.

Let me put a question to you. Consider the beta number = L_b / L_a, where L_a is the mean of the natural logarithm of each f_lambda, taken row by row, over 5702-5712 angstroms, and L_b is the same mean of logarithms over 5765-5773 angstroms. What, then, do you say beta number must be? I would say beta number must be 1.01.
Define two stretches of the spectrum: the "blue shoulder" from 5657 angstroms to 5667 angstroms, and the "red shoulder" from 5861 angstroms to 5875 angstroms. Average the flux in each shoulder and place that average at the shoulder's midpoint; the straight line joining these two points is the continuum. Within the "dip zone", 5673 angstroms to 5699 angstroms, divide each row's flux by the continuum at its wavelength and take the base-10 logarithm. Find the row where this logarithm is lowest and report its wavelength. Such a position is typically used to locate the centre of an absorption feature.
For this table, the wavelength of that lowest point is 5674.01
